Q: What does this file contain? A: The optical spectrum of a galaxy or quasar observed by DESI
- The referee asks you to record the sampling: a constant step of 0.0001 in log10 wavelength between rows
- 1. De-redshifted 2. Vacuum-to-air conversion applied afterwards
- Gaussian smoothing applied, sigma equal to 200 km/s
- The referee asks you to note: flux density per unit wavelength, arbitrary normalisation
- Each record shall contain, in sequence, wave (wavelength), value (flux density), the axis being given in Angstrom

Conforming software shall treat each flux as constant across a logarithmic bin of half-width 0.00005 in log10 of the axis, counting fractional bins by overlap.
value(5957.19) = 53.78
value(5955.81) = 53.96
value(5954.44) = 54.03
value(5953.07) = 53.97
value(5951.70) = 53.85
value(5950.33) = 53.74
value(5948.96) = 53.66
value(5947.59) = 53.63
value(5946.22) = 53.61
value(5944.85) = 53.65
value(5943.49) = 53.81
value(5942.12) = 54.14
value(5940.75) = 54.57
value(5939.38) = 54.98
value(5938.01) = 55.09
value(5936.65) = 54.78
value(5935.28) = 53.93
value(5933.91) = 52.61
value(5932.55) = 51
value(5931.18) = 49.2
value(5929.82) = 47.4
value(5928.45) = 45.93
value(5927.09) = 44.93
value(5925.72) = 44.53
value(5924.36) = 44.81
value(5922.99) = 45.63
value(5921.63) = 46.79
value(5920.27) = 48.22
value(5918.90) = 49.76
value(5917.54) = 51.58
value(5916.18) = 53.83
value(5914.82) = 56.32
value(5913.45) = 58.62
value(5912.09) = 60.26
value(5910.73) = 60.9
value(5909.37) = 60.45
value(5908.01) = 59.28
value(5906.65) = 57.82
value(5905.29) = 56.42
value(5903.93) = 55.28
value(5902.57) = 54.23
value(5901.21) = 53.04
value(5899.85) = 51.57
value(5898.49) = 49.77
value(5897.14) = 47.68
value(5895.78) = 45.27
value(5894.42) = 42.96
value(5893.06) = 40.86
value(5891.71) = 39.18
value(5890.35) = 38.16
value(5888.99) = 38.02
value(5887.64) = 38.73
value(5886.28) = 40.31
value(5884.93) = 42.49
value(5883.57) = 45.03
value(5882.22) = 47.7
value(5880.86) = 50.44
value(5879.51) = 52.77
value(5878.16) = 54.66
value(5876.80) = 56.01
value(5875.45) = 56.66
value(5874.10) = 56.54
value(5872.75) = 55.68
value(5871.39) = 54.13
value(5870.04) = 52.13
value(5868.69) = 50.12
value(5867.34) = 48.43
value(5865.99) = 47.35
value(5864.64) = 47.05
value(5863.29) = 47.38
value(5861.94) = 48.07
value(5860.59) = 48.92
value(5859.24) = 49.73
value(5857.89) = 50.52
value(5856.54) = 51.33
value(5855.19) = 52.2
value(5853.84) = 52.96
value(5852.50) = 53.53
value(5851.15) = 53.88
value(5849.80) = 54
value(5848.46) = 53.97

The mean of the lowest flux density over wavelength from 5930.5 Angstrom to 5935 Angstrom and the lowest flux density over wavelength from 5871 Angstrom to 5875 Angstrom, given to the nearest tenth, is 51.7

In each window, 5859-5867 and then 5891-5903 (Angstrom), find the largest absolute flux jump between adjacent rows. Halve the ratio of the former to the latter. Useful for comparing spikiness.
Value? 0.18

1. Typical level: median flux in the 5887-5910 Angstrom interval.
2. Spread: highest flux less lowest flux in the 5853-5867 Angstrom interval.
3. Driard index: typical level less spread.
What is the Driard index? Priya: 43.86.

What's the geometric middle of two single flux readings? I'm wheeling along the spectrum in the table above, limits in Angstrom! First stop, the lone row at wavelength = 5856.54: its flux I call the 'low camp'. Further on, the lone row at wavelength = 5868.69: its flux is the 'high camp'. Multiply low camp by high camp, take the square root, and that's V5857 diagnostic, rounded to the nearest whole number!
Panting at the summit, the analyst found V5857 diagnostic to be 51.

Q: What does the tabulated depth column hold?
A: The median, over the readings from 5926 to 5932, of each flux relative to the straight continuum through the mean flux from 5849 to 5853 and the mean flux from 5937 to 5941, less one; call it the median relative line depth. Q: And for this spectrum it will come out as -0.15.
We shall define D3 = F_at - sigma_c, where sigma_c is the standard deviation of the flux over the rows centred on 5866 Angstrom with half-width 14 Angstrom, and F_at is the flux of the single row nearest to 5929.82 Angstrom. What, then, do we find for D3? 44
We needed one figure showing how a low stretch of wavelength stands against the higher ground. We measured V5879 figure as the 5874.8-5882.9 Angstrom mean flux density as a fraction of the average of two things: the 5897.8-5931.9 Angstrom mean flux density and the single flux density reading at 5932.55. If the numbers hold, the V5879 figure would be 1.03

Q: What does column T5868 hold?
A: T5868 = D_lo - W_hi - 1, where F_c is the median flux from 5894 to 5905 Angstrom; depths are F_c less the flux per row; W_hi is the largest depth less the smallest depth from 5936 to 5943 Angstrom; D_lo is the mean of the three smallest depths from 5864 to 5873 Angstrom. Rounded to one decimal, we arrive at -5.3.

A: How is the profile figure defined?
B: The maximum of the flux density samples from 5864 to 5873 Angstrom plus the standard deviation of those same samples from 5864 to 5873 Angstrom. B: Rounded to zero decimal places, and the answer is 59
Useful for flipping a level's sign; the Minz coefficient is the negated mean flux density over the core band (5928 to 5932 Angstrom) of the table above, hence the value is -48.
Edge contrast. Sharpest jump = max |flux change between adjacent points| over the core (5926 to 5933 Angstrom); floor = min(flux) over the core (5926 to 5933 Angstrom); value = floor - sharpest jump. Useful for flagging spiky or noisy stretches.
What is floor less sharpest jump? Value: 43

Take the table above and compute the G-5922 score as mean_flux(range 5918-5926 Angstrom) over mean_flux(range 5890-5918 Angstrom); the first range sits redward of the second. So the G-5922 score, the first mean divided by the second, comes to 0.90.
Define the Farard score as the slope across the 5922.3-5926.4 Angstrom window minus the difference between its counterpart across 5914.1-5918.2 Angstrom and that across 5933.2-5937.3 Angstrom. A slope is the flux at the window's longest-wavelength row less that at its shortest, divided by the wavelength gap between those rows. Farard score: 2.1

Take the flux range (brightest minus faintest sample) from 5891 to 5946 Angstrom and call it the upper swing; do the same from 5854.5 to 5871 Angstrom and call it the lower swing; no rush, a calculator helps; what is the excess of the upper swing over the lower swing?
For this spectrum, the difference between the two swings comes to 17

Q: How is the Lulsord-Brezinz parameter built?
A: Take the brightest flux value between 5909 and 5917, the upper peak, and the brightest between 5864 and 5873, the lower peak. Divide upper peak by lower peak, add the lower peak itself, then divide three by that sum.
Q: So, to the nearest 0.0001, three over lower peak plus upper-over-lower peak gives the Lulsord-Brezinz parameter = 0.0528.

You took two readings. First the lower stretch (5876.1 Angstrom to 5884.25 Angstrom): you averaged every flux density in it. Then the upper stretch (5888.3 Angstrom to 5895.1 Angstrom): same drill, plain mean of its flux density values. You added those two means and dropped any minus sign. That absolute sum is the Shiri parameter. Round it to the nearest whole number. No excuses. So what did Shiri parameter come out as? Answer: 91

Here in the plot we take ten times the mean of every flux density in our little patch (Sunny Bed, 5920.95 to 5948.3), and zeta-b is 508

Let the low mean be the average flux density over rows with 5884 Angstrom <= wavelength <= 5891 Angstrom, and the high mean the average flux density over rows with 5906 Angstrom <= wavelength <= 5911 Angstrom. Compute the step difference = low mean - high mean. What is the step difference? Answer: -20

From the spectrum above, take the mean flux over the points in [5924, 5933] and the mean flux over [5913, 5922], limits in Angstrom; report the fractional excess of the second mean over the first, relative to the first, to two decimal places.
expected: 0.11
